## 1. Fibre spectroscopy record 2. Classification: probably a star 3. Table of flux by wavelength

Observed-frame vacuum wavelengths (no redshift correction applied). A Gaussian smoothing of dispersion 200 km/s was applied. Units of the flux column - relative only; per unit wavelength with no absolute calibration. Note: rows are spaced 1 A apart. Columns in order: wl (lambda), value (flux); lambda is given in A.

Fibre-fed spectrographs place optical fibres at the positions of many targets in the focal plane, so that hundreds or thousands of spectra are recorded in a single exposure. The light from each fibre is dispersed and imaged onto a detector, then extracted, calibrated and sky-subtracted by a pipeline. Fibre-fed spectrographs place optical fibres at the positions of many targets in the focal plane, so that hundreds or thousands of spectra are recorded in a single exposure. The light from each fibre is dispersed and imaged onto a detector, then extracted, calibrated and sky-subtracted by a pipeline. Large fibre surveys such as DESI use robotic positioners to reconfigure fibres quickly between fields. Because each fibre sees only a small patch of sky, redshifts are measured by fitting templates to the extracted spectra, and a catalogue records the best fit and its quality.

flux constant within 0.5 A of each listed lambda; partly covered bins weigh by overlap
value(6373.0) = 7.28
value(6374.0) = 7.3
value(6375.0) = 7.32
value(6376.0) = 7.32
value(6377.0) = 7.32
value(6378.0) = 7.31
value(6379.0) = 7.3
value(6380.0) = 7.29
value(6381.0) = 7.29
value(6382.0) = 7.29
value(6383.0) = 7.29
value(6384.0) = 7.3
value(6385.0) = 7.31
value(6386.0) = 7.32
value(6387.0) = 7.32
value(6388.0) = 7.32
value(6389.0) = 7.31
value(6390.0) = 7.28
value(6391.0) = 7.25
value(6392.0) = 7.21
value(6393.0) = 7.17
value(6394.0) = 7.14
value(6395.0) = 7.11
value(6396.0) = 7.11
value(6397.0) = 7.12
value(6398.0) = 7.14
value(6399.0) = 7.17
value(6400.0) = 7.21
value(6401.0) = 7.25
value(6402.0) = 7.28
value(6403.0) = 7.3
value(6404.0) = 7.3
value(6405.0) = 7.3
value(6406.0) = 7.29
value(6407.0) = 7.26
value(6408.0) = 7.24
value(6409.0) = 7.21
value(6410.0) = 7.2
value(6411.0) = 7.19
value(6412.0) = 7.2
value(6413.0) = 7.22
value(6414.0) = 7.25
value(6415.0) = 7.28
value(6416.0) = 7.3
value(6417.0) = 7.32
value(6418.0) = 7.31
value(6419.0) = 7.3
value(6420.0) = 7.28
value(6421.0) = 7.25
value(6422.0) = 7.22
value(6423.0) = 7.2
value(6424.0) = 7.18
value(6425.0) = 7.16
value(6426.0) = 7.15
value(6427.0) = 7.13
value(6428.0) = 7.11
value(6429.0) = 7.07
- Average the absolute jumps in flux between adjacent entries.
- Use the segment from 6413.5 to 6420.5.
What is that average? 0.018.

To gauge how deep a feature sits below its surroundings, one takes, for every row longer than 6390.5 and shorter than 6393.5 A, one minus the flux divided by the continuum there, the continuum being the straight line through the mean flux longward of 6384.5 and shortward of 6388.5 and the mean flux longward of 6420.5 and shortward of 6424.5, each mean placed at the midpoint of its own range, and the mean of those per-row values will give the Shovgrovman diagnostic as 0.013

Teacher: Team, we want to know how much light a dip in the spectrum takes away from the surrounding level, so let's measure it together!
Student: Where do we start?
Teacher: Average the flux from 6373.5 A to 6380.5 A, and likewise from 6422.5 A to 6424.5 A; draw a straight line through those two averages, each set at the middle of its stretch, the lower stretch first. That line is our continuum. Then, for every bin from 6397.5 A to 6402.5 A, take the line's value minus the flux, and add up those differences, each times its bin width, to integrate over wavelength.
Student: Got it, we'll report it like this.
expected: 0.2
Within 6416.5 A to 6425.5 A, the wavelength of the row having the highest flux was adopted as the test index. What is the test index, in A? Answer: 6417.0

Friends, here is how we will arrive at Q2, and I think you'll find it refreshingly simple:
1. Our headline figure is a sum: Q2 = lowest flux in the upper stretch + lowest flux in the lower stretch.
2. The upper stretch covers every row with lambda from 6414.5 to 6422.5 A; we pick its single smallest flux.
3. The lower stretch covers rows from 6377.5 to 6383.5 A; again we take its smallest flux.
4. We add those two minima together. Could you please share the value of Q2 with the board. 14.5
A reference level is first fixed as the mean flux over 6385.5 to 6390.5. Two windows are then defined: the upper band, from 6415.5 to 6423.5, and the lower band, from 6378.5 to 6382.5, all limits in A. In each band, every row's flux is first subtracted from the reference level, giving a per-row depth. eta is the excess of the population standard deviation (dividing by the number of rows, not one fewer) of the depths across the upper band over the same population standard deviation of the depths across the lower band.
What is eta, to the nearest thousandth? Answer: 0.037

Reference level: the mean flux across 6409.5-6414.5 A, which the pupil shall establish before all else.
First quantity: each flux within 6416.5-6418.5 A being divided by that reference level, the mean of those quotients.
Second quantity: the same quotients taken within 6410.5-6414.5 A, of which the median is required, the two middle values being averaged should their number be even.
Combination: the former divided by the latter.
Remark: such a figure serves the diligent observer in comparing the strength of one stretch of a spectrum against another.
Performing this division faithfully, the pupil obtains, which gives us 1.01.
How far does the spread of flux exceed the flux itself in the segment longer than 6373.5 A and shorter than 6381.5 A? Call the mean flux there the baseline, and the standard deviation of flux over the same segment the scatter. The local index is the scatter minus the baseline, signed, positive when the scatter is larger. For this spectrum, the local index -7.29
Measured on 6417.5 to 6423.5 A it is -7.22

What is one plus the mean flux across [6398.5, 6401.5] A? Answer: 8.21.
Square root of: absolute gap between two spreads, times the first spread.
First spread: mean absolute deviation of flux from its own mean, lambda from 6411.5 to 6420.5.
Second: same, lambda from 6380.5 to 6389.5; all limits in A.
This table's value 0.027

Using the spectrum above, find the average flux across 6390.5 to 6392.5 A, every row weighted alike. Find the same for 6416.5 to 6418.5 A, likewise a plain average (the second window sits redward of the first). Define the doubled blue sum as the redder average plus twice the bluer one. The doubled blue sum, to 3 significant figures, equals 21.8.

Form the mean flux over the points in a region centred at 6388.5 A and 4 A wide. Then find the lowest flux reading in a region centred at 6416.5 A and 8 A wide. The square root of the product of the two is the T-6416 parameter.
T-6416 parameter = 7.26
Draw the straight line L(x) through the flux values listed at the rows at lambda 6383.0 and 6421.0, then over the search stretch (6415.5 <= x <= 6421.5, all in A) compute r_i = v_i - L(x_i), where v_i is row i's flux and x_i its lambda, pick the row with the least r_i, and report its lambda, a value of 6421.0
